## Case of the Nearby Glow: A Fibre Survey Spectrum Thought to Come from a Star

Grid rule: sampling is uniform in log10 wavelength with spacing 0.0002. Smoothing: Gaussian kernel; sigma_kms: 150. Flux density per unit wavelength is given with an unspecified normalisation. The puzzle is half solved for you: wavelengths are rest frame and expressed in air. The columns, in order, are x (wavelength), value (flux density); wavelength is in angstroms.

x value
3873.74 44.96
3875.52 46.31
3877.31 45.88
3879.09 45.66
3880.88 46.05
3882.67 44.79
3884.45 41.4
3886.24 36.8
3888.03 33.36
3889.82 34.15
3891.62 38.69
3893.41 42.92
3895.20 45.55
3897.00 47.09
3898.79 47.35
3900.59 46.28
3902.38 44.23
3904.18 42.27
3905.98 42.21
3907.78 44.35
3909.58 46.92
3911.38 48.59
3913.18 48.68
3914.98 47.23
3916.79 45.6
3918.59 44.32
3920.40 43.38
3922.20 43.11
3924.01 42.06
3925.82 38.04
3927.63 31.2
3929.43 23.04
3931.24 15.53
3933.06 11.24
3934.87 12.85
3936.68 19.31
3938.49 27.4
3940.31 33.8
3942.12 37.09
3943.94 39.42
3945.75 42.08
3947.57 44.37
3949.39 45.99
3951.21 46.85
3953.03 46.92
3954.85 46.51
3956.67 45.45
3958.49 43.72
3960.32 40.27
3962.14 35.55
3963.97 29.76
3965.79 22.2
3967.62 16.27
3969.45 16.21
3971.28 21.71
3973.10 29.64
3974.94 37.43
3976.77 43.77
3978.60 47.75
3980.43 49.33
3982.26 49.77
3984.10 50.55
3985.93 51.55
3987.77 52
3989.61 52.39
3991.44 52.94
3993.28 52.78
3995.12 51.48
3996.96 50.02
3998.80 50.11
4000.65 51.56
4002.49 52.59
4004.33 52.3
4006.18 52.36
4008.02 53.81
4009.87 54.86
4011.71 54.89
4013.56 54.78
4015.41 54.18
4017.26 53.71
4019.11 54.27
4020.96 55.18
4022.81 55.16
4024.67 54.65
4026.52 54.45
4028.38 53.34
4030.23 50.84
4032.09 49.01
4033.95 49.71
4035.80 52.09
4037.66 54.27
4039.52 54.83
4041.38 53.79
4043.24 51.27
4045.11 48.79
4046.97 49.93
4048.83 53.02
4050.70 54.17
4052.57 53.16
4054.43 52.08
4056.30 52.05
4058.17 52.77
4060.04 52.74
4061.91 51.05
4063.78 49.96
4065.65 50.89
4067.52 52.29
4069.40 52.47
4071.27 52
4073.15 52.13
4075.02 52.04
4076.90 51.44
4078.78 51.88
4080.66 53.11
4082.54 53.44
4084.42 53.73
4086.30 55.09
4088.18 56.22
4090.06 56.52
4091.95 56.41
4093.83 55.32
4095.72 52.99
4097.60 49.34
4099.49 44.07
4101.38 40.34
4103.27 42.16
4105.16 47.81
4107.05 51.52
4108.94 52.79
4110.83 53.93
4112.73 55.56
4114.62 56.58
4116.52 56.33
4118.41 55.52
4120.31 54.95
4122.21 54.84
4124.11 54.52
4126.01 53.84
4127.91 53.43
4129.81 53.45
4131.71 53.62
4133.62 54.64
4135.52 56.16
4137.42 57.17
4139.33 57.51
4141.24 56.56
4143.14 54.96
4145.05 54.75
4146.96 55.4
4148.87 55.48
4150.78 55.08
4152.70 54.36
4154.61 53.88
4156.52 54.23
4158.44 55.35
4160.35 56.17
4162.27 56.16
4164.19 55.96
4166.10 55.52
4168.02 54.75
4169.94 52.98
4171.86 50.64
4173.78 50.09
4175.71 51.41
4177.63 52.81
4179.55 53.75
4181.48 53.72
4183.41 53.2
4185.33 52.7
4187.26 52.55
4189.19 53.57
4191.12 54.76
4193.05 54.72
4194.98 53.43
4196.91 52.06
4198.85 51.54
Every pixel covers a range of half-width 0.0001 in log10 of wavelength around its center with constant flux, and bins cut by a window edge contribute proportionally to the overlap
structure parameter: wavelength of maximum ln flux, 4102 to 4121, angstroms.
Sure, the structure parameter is 4114.62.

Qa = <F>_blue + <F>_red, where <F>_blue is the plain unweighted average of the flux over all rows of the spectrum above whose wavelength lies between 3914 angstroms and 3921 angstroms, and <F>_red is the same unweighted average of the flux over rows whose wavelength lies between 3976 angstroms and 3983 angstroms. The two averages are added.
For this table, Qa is 93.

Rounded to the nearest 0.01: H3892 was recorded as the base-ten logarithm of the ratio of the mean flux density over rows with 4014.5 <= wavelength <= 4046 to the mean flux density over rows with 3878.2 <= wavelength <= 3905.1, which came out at 0.10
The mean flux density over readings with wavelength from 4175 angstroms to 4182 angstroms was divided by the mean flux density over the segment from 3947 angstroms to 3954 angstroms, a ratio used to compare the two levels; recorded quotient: 1.15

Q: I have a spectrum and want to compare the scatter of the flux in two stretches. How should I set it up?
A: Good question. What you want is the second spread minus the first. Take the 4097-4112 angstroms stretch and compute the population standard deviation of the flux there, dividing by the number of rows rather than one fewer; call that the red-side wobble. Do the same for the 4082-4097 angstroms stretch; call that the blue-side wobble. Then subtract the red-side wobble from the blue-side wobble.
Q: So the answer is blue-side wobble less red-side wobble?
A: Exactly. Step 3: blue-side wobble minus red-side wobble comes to -3.4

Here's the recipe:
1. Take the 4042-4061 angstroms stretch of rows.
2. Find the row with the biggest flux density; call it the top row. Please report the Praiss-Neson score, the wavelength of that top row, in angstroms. 4050.70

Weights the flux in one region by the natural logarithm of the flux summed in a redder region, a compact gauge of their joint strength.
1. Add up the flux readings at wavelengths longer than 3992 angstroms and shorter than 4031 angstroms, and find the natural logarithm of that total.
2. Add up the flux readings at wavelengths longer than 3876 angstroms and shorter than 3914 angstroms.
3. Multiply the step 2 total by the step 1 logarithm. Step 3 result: 6410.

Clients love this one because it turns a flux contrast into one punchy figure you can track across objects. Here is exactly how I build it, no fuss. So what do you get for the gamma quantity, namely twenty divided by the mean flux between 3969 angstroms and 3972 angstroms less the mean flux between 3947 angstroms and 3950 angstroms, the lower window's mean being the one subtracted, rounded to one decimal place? -0.8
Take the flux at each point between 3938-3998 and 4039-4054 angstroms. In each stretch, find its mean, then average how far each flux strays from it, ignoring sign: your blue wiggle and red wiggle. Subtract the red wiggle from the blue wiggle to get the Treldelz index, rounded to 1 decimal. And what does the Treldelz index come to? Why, 7.1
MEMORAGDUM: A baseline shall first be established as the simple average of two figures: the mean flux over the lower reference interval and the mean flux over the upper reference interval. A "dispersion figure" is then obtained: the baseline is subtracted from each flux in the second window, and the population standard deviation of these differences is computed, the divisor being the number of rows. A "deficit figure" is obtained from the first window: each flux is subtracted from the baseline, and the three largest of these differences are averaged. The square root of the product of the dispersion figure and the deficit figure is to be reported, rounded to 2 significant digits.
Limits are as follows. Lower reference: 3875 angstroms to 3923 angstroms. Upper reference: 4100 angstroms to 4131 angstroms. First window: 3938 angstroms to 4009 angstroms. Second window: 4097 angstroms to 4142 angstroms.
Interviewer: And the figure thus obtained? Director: 12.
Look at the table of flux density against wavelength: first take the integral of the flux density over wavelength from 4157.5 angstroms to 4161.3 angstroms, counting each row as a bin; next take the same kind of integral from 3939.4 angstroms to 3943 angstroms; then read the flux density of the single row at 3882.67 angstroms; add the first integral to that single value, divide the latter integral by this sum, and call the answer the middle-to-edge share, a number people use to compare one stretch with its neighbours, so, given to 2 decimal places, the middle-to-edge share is 0.50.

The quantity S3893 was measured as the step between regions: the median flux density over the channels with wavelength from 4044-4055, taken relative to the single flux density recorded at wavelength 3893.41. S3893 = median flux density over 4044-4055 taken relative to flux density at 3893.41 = 10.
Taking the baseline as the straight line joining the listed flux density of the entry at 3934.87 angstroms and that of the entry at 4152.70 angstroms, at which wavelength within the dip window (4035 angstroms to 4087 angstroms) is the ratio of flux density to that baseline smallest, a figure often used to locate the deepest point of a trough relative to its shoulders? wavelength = 4078.78 angstroms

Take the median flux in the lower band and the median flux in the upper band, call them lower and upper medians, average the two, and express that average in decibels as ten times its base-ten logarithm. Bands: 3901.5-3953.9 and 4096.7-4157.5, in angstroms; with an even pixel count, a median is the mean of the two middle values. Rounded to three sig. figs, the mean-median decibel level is 16.9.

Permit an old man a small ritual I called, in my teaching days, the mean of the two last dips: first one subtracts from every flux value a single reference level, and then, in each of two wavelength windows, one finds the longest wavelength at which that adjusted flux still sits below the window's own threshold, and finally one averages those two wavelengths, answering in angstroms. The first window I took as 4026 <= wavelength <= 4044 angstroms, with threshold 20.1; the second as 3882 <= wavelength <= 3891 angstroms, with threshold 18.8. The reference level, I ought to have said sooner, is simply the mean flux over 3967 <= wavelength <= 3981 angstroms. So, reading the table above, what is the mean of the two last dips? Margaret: 3966.5 angstroms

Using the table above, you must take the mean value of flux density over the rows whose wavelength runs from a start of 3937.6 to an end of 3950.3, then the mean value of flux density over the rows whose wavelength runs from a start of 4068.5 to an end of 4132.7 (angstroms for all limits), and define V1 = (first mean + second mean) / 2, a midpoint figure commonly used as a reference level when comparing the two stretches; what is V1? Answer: 46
